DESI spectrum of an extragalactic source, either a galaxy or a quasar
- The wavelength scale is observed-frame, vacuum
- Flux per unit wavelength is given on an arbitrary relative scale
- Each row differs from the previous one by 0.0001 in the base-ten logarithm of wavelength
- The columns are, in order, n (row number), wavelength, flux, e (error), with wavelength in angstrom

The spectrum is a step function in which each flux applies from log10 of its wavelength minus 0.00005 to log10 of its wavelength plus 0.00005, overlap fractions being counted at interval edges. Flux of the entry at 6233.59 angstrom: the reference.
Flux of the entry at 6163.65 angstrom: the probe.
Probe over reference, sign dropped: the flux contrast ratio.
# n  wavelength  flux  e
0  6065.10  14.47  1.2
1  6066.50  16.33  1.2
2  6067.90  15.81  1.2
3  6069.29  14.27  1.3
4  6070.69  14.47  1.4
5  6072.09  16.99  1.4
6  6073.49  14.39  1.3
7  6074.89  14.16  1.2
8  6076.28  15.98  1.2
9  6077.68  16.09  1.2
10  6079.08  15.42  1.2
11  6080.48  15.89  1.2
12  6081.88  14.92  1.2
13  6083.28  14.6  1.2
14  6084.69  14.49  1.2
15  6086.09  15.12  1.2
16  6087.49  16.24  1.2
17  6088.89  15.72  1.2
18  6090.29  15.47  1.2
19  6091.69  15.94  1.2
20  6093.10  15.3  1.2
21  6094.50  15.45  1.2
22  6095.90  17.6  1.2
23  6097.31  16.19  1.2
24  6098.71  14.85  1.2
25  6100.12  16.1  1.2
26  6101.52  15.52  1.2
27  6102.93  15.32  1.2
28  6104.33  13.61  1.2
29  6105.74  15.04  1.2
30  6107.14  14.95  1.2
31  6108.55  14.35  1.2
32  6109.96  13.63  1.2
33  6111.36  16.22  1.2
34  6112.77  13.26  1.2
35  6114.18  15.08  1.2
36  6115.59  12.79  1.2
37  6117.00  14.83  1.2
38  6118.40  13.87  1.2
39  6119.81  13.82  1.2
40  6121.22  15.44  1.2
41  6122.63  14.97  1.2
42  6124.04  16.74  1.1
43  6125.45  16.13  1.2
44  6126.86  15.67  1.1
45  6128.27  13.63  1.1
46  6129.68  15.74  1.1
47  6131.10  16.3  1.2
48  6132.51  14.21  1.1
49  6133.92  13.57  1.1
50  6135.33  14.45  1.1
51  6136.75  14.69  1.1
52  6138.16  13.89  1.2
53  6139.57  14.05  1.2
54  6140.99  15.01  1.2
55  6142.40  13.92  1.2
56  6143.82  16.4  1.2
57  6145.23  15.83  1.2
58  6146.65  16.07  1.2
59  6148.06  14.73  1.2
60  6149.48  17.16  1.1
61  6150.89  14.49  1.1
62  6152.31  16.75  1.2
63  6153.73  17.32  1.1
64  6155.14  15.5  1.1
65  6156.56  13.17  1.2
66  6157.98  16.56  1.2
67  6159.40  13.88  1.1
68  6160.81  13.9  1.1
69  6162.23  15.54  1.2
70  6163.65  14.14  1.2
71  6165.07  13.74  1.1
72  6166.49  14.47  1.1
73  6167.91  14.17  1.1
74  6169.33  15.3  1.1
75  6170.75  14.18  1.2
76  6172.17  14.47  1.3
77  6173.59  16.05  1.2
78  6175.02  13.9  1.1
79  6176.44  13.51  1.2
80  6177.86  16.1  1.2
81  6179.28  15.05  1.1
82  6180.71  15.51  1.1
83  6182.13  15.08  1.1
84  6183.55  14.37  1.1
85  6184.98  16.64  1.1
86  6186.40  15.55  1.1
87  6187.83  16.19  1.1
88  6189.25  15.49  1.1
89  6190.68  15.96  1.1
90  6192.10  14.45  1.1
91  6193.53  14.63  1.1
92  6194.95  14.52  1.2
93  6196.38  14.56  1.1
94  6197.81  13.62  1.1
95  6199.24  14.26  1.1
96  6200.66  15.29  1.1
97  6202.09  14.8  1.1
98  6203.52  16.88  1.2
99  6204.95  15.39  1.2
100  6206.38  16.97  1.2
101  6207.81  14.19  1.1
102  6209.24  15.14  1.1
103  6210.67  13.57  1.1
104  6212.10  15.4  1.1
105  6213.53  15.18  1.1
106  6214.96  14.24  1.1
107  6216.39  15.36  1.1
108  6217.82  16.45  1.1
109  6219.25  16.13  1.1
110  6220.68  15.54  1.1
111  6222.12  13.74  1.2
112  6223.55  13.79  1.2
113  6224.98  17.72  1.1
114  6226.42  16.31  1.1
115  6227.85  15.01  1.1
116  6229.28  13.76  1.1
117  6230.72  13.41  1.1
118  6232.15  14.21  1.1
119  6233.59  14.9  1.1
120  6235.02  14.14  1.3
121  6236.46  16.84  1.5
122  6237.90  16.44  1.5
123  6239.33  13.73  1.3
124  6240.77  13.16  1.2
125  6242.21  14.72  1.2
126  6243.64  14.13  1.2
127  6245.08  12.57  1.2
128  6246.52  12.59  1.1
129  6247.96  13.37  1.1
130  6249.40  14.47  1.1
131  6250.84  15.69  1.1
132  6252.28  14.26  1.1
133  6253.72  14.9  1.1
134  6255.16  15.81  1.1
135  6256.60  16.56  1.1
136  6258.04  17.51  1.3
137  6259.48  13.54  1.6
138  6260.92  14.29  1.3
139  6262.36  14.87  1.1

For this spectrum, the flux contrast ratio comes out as 0.95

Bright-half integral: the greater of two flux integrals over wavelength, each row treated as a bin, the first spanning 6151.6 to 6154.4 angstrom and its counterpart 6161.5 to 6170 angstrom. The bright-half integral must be 124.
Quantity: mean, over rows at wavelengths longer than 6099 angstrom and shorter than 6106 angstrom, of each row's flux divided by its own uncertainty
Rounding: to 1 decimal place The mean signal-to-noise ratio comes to 12.6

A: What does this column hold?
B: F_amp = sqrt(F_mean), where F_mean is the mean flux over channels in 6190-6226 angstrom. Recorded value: 3.89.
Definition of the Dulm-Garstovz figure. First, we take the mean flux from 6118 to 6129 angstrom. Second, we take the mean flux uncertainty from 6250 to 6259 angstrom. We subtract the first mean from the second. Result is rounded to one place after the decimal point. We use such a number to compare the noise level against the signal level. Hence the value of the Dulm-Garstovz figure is -13.9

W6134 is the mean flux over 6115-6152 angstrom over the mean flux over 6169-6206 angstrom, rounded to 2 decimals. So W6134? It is 0.99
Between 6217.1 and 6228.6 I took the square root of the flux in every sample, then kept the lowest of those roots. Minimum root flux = 3.71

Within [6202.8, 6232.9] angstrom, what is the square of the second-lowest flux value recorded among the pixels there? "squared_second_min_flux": 184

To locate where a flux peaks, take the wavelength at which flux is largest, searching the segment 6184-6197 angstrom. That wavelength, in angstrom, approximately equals 6184.98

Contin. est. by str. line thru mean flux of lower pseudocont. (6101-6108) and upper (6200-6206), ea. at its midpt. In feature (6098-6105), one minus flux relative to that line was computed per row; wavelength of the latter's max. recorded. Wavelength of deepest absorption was 6104.33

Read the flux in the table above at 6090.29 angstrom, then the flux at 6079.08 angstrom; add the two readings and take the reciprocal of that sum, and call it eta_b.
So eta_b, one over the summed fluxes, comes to 0.0324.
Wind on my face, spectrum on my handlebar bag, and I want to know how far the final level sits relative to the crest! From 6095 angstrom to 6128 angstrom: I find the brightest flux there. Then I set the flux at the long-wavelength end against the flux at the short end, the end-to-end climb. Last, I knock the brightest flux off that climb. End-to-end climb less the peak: -19.5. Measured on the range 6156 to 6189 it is -13.6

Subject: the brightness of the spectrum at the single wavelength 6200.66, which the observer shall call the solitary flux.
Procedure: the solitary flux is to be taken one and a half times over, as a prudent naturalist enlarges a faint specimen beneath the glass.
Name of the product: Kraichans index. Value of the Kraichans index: 22.9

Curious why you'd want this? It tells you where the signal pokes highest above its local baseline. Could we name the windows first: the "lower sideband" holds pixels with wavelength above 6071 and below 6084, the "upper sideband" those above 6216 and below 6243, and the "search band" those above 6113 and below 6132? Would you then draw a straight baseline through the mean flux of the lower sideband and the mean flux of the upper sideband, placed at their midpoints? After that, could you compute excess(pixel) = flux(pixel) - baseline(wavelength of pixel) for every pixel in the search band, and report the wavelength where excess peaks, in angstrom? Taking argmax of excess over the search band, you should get 6124.04 angstrom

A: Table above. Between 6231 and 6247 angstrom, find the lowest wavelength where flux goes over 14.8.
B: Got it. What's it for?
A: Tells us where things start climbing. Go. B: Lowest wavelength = 6233.59 angstrom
